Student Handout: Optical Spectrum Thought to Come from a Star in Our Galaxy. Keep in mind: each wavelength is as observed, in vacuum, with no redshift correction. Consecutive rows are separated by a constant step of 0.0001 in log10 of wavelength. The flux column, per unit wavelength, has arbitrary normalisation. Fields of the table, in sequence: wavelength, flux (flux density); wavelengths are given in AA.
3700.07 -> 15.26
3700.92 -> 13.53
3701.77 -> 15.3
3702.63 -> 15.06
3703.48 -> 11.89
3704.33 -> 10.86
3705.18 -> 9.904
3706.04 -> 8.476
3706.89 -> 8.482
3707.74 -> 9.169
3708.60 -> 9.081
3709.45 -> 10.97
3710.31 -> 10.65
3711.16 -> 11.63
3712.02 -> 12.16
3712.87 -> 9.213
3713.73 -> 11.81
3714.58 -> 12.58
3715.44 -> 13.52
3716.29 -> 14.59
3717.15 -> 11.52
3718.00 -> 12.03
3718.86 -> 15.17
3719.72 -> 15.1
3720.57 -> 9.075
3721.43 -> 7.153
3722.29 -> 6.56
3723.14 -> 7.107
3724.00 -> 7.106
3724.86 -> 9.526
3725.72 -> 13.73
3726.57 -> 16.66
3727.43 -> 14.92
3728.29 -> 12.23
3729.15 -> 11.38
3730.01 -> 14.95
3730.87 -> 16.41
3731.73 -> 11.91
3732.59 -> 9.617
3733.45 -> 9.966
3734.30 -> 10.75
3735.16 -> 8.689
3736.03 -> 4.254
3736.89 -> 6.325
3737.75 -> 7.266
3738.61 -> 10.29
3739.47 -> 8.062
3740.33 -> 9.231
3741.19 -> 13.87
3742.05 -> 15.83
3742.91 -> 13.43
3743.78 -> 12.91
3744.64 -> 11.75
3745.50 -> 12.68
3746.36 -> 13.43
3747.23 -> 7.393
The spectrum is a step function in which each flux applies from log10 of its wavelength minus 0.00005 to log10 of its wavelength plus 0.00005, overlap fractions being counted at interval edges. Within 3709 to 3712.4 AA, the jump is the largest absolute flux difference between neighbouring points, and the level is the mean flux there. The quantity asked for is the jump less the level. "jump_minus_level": -10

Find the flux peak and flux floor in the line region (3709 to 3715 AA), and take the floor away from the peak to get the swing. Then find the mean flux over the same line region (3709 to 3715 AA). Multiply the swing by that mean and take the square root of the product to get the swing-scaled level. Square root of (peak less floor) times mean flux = 6.2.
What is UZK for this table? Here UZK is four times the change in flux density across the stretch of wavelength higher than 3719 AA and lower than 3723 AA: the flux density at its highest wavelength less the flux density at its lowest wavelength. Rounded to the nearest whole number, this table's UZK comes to -34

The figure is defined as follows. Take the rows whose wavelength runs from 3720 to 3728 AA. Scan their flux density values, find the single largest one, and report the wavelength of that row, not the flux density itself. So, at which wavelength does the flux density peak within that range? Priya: 3726.57 AA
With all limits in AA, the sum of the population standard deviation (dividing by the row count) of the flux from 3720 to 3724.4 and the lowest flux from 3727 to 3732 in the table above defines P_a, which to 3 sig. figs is 12.2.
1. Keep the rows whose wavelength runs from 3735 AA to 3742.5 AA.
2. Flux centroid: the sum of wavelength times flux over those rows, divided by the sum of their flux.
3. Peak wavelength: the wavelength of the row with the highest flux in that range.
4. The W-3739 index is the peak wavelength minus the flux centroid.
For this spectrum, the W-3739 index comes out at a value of 2.8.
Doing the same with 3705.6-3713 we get 2.4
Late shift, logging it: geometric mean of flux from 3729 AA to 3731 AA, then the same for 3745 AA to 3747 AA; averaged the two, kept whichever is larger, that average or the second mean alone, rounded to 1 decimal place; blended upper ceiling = 13.6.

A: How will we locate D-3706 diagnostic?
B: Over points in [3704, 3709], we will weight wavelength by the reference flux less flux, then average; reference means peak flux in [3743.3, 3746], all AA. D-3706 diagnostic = 3706.7 AA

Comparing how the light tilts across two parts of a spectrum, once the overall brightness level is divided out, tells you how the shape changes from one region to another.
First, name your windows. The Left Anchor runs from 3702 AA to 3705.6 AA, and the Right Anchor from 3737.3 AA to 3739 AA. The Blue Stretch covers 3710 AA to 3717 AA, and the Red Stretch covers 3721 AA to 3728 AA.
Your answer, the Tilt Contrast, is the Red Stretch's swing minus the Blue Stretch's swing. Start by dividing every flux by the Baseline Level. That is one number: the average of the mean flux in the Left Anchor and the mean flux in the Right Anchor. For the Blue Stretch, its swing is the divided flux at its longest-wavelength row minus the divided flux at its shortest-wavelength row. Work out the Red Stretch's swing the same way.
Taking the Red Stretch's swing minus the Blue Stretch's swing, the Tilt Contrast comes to 0.4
